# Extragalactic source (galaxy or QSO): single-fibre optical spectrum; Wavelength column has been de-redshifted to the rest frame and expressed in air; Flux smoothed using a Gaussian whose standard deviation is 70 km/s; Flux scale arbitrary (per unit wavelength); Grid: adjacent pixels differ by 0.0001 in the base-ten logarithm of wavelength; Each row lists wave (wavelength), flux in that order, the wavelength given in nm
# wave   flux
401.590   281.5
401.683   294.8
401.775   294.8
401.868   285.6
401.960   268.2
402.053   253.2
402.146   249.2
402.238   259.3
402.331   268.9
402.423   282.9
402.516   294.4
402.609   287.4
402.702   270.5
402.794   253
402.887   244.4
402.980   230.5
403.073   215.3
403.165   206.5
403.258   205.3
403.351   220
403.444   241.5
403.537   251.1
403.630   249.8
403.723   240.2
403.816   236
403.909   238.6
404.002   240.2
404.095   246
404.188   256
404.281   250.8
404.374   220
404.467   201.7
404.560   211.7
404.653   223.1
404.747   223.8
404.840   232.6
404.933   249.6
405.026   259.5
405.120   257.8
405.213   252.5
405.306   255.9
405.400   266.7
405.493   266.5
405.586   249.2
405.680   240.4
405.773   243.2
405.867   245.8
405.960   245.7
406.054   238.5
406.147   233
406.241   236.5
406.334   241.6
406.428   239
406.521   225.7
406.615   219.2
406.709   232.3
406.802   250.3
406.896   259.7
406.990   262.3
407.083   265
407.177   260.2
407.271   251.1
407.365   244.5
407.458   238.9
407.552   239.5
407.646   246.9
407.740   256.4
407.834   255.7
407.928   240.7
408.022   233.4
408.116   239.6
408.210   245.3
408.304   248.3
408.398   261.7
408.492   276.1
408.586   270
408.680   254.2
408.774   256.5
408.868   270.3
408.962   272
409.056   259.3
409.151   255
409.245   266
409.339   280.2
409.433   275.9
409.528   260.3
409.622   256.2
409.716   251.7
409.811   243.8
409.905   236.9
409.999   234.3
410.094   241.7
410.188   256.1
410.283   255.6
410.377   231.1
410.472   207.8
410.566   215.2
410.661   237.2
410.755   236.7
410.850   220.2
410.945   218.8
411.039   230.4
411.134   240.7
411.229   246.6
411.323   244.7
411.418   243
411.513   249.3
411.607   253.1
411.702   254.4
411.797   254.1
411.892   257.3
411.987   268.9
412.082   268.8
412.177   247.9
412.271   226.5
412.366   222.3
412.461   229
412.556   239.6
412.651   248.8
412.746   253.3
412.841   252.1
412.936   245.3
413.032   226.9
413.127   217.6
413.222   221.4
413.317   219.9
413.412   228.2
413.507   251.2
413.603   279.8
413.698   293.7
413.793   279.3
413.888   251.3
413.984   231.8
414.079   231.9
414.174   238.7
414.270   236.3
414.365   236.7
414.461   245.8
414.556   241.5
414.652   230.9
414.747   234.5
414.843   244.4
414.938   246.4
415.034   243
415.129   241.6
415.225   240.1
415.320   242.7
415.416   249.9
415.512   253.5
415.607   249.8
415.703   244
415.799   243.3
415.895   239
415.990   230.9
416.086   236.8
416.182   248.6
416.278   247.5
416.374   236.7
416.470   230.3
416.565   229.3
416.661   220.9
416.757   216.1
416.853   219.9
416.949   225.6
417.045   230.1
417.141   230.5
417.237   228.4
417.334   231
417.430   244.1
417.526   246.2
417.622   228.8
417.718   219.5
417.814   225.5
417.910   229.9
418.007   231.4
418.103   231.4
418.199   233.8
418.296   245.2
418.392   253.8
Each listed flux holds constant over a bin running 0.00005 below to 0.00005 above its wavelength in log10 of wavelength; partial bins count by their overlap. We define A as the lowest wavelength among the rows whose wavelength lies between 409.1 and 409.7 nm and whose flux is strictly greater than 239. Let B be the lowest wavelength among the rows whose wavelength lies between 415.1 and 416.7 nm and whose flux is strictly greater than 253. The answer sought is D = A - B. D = -6.36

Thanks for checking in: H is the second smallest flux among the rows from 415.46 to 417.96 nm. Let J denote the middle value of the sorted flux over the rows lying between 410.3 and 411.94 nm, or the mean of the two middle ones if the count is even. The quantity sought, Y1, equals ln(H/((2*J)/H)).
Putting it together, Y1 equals 4.61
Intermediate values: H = 219.5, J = 241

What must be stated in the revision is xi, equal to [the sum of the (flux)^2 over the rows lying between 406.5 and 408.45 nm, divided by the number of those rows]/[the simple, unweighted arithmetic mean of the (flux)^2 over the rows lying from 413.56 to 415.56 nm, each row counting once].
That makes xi 0.99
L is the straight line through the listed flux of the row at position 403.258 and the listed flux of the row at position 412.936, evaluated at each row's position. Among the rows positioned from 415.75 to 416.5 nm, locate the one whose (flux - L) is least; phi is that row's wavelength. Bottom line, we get 416.470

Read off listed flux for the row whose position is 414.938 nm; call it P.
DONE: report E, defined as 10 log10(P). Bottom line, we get 23.9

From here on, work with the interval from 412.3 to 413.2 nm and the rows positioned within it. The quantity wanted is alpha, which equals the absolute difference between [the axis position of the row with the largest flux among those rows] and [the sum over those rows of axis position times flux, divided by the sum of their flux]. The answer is 0.00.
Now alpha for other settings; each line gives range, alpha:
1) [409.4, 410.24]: 0.37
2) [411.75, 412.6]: 0.18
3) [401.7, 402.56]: 0.37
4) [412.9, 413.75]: 0.36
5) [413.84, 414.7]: 0.38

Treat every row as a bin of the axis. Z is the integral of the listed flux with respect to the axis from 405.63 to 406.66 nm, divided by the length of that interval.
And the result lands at 237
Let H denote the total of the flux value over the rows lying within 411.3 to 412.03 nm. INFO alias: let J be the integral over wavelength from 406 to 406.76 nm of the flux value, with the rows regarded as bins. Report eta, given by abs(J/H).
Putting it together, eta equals 0.0876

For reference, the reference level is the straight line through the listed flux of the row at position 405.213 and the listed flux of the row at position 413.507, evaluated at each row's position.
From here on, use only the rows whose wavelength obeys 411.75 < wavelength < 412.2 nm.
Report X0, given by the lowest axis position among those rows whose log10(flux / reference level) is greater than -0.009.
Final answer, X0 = 411.797 nm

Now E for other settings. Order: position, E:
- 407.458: 23.8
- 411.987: 24.3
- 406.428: 23.8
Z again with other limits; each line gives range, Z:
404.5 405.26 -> 238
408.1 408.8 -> 257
